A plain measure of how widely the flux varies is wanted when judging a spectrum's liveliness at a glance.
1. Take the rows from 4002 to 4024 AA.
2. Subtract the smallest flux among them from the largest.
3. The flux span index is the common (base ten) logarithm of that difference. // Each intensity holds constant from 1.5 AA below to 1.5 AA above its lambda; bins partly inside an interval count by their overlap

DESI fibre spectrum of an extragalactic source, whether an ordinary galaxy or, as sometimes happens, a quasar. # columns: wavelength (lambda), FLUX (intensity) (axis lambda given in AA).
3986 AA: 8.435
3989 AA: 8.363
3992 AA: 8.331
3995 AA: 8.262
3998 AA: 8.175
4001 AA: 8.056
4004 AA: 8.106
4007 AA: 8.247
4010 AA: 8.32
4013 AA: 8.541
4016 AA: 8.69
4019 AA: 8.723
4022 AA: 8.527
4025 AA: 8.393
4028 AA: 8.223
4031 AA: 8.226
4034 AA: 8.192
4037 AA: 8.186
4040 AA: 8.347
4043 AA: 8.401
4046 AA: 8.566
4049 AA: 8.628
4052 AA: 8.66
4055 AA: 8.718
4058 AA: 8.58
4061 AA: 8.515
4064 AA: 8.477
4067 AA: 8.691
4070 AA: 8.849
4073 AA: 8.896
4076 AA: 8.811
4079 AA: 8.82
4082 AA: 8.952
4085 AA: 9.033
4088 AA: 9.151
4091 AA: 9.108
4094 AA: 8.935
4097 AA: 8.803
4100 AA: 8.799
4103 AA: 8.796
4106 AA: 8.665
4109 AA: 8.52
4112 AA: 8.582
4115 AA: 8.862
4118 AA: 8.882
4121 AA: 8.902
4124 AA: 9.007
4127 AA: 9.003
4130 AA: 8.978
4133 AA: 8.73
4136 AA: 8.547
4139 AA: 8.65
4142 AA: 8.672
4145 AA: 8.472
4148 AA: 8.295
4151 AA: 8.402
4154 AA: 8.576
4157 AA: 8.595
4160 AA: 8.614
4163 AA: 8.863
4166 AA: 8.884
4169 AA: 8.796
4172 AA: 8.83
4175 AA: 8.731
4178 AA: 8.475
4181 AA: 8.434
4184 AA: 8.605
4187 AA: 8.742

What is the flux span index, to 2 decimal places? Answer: -0.21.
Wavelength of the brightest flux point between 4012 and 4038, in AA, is 4019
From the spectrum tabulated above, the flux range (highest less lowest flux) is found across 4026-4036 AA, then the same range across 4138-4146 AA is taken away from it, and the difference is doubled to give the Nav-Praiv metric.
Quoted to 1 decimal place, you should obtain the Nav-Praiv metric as -0.3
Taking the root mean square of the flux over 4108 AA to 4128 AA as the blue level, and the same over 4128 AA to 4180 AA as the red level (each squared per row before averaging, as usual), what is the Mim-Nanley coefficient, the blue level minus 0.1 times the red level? 7.96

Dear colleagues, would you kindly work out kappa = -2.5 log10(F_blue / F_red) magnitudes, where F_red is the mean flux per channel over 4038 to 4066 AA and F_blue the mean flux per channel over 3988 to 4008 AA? 0.042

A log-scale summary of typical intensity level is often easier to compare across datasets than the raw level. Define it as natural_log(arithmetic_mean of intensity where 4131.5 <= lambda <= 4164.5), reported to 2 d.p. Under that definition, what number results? 2.15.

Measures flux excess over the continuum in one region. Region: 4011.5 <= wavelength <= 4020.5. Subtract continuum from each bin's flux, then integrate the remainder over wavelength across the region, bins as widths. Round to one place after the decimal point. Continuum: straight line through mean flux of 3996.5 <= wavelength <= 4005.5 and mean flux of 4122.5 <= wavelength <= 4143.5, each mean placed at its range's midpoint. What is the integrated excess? 4.1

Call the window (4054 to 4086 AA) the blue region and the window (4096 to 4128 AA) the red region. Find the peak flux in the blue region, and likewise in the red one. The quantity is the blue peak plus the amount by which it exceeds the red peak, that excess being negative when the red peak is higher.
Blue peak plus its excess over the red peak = 9.1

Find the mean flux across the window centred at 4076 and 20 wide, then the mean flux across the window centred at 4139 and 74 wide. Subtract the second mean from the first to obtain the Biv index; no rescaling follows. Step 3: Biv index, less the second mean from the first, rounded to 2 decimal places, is 0.15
